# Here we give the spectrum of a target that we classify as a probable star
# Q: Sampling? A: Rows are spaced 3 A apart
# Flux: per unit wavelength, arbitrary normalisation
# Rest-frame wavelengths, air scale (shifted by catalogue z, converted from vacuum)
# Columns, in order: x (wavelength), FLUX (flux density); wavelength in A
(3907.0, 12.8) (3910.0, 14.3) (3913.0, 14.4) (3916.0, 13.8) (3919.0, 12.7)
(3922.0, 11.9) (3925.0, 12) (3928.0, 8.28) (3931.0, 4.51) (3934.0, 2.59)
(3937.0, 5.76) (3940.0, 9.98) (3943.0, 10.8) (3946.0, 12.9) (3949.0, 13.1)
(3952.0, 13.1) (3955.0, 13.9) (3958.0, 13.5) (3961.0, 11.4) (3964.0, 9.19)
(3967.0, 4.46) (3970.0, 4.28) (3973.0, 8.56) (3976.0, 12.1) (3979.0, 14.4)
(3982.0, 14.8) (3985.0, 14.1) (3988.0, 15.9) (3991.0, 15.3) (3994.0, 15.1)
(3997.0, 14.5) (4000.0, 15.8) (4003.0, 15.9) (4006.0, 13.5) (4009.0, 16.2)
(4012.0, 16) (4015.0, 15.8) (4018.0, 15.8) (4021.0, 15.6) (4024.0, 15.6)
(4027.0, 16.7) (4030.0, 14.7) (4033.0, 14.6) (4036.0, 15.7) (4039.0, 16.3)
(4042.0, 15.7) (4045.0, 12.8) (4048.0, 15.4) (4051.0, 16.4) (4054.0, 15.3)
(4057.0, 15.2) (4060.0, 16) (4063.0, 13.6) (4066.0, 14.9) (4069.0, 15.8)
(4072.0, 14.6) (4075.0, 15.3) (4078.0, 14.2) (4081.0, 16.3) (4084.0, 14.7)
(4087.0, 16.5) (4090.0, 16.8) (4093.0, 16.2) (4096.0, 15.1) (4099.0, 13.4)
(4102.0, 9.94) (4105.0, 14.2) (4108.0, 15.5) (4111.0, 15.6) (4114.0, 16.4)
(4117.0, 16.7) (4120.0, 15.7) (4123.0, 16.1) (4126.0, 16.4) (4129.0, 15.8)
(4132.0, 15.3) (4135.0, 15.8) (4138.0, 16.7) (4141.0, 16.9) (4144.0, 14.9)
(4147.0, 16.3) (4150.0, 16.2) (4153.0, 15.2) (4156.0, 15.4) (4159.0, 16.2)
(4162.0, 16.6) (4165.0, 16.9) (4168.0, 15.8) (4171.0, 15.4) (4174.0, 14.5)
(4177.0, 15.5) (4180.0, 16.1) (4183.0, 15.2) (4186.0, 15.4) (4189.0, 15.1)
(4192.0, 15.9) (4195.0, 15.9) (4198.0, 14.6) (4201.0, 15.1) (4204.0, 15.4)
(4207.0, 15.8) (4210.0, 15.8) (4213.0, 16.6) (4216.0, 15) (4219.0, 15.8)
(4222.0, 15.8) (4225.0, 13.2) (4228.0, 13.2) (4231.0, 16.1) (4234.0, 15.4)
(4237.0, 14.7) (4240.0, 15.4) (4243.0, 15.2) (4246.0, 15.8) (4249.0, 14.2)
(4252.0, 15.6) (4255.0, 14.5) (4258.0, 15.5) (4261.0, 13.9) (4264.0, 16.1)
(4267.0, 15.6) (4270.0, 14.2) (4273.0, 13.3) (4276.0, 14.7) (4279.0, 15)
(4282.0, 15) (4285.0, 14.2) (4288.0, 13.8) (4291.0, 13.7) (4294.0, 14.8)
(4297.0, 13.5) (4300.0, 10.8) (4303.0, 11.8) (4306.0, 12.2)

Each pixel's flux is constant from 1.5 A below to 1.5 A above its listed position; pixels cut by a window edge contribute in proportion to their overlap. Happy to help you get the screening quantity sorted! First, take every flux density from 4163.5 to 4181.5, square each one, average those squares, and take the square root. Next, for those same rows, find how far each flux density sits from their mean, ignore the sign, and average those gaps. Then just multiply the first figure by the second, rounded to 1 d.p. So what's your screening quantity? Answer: 8.9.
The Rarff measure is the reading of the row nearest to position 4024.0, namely 15.6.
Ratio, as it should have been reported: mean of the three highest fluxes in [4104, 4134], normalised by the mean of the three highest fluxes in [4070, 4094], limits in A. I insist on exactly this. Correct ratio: 1.00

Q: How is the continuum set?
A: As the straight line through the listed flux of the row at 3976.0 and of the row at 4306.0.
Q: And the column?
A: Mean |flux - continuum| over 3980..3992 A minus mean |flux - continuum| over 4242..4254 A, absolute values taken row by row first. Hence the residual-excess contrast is -0.10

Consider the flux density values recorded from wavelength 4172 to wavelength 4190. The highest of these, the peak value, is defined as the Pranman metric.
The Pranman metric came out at 16.1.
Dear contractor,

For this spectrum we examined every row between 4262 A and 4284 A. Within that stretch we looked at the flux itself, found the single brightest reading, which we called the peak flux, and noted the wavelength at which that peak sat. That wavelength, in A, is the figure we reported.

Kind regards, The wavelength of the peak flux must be 4264.0 A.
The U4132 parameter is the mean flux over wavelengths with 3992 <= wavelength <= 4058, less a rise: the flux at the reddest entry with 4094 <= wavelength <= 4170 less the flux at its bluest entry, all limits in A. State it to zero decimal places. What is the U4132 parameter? 15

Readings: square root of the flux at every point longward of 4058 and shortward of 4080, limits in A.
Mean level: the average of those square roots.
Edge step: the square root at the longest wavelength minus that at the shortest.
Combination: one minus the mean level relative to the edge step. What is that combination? 18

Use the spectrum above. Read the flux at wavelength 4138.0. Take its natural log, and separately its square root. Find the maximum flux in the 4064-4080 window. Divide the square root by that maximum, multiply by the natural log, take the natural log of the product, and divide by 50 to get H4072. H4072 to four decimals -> -0.0063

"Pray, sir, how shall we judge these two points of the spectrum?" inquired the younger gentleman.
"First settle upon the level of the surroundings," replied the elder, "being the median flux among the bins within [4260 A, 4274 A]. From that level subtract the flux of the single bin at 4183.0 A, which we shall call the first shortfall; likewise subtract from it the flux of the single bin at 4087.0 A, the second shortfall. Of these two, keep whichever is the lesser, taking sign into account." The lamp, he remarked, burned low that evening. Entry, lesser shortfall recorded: -2.3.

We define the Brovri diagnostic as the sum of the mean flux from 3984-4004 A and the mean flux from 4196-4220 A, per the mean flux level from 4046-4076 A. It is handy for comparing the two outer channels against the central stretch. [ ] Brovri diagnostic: 2.02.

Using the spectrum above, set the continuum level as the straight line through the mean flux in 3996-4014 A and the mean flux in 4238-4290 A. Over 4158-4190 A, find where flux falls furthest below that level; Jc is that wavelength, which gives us 4174.0 A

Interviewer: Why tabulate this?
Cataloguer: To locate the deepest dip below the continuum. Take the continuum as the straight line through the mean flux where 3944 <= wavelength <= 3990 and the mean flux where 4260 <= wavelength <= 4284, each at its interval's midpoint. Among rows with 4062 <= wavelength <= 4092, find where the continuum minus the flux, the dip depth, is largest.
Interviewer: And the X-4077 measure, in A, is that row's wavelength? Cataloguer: 4063.0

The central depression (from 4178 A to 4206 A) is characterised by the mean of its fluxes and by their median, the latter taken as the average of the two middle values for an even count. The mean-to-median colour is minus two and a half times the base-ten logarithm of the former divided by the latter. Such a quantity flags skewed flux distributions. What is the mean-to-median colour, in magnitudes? -0.001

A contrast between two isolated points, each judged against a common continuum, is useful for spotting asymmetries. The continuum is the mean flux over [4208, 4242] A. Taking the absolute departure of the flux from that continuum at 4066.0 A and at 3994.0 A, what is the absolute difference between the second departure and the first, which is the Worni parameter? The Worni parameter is 0.20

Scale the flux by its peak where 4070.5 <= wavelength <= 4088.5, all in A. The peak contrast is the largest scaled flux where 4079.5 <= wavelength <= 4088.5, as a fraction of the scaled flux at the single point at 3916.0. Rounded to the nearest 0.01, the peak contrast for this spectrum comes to 1.20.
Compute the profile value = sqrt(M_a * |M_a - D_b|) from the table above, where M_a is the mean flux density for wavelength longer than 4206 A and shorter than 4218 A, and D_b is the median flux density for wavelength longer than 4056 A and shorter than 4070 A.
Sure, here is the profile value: 3.1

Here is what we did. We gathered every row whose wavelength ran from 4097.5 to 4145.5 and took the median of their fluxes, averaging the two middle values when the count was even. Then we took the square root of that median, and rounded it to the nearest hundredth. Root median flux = 3.97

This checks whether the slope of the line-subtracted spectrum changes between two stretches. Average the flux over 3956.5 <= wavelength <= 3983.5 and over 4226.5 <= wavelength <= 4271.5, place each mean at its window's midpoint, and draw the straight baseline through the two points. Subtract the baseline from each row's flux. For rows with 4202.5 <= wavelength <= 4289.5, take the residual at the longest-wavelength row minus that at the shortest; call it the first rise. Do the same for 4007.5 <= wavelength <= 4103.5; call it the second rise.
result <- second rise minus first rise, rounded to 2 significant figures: -4.8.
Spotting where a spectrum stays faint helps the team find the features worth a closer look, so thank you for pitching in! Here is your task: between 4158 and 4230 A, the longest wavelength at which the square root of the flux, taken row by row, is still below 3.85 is 4228.0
